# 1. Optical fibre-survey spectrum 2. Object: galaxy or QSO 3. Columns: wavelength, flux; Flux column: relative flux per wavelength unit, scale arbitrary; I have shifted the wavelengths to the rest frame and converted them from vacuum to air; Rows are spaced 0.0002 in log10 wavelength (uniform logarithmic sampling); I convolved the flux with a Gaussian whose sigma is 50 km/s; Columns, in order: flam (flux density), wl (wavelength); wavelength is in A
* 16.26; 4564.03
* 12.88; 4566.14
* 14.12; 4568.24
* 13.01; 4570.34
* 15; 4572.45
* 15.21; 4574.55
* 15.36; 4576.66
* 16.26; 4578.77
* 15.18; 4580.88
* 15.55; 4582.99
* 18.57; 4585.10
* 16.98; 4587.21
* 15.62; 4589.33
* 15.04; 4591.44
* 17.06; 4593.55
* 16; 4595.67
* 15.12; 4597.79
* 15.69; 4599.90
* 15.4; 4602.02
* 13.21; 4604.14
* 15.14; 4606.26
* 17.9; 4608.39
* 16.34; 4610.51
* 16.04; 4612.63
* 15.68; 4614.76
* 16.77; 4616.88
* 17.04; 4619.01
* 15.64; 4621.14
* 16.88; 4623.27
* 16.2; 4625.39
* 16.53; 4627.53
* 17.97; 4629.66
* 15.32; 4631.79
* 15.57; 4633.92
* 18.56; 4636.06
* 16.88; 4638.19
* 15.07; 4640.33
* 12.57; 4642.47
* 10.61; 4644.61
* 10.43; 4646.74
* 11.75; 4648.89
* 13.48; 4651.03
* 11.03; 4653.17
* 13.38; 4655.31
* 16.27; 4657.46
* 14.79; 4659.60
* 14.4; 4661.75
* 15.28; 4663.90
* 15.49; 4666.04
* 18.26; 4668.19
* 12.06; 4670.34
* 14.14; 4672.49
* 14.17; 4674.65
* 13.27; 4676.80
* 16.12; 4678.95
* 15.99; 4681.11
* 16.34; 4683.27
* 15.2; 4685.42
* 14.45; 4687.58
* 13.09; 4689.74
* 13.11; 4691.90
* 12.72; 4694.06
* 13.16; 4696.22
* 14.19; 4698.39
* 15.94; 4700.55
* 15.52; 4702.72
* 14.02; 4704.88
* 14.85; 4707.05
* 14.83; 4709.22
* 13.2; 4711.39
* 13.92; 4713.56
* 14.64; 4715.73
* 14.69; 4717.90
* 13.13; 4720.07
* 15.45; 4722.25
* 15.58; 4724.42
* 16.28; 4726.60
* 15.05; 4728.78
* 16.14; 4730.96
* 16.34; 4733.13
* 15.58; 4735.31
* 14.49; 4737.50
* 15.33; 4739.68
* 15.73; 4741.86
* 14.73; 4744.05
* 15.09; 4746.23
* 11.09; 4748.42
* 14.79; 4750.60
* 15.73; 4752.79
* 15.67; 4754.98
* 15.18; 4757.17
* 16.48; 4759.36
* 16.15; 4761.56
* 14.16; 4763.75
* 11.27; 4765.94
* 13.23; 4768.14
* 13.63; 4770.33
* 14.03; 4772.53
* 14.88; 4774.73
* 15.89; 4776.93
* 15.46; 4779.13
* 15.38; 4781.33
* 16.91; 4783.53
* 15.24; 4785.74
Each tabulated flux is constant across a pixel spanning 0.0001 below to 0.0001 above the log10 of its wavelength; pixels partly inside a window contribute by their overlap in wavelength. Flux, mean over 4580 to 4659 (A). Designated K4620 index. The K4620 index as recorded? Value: 15.4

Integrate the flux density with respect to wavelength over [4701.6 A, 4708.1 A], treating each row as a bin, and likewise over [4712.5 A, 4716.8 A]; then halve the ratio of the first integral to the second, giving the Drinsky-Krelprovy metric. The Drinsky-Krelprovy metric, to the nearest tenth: 0.8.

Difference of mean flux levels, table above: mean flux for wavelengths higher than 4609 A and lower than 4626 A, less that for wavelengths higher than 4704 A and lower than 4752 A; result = 1.6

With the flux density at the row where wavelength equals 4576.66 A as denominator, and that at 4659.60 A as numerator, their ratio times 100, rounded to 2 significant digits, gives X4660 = 96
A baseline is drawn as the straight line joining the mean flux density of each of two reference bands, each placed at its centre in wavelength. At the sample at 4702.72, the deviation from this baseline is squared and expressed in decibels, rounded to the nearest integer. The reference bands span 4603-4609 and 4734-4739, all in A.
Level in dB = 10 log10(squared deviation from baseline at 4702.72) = -8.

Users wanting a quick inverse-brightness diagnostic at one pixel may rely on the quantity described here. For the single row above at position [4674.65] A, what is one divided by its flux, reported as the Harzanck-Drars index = 0.071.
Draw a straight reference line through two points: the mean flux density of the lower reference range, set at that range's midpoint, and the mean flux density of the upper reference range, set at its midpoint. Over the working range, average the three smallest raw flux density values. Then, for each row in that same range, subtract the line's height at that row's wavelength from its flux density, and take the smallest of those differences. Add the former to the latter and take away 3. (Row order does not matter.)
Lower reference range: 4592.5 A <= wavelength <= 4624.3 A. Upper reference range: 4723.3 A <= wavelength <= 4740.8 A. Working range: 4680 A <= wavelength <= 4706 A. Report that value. 7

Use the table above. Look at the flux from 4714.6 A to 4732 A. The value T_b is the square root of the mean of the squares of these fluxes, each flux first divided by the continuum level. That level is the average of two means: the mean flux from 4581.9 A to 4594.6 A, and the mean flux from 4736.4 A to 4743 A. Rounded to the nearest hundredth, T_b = 0.96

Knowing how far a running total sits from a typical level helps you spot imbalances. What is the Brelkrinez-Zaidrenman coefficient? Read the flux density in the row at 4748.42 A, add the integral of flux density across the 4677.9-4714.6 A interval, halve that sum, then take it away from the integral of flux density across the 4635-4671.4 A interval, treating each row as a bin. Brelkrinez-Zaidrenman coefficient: 243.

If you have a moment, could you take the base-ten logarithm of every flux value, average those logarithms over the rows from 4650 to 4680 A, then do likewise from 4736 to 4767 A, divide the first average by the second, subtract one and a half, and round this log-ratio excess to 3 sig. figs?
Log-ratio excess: -0.507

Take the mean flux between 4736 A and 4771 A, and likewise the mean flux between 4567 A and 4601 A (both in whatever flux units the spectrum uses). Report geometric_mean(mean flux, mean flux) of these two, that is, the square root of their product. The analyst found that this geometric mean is 15.1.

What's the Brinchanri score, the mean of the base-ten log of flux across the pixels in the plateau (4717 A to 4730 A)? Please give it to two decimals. 1.18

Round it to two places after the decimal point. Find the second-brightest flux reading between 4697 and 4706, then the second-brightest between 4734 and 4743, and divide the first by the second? 1.00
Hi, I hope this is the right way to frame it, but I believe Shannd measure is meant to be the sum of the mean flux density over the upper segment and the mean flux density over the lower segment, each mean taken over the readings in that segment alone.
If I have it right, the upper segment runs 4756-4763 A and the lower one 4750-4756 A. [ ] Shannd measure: 31.3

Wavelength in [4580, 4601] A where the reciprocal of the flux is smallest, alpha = 4585.10 A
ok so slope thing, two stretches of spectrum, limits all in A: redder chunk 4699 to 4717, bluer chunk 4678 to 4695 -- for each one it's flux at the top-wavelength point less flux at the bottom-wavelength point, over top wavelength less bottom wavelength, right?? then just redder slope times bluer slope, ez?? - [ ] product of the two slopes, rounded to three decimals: 0.019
